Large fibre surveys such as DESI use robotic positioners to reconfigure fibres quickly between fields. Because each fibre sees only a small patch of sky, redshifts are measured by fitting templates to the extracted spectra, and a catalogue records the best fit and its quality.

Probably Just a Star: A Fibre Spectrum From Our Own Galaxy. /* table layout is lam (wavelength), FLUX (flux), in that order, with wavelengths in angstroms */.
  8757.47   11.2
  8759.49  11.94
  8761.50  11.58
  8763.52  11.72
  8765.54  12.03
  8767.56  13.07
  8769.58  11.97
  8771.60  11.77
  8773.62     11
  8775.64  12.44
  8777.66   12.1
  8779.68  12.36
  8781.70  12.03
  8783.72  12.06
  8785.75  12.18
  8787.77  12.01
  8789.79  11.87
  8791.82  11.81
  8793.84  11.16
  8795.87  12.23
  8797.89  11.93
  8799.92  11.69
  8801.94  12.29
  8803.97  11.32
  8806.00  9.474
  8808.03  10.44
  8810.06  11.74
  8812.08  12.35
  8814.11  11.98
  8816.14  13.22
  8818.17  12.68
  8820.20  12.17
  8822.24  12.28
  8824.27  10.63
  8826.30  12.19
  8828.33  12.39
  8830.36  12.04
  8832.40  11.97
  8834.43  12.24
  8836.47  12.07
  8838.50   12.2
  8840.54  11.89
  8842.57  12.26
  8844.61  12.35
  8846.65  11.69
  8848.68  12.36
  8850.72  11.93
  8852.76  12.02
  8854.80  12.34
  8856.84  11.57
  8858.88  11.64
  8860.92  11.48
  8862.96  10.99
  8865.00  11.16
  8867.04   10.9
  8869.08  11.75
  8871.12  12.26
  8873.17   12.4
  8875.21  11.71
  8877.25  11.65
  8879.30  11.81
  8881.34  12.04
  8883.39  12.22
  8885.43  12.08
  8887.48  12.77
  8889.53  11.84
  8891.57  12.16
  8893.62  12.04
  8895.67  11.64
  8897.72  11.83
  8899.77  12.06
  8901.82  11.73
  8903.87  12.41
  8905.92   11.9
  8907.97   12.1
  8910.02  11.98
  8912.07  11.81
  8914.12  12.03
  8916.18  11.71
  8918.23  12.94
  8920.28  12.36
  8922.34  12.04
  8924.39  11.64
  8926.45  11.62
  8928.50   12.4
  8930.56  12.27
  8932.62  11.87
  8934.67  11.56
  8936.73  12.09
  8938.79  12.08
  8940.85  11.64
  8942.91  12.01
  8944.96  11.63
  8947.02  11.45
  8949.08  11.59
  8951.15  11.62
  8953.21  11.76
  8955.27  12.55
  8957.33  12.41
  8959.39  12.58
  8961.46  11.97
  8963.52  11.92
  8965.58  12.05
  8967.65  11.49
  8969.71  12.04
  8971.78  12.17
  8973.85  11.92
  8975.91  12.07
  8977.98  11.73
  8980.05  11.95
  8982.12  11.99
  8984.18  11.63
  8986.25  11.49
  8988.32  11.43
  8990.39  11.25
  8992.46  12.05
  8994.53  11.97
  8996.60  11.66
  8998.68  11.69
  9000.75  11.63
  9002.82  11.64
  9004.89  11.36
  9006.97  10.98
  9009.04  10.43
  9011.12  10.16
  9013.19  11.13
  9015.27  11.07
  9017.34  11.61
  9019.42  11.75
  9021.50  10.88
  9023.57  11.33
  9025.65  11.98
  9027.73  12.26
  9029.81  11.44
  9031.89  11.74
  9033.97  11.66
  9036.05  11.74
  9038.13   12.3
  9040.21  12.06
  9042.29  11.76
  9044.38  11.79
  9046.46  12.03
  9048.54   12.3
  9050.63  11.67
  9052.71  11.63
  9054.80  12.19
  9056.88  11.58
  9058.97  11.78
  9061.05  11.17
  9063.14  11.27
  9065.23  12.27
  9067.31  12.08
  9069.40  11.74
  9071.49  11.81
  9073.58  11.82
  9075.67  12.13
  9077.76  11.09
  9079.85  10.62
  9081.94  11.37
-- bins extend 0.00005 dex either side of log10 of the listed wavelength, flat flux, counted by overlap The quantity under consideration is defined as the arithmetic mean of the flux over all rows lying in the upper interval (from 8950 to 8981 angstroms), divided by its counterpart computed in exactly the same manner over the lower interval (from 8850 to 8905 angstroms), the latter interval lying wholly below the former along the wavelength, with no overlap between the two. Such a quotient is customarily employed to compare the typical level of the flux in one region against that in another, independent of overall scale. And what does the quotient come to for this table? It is 1.01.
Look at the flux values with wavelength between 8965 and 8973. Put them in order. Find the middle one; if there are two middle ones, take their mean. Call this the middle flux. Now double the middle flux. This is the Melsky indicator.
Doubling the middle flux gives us 24.09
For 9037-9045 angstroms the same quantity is 23.85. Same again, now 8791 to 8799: 23.74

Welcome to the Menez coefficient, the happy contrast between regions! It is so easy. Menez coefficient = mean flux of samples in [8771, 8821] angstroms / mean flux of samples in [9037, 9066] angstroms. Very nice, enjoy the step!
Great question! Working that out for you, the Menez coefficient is 1.00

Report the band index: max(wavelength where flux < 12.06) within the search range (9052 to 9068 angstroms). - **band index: 9063.14 angstroms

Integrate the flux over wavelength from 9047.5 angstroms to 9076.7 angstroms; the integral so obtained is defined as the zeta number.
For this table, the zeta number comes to 345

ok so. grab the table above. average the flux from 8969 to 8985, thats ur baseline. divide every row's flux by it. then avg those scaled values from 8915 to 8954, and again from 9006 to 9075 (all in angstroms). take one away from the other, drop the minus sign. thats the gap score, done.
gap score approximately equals 0.024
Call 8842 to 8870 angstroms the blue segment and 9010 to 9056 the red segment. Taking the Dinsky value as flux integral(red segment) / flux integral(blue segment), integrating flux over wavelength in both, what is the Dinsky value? 1.6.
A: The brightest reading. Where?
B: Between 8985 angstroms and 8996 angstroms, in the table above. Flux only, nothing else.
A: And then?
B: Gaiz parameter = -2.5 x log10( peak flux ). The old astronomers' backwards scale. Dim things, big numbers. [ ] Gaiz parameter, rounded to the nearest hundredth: -2.70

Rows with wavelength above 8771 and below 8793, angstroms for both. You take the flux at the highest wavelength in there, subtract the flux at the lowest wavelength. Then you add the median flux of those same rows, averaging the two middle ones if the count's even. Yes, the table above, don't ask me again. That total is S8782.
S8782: 12.1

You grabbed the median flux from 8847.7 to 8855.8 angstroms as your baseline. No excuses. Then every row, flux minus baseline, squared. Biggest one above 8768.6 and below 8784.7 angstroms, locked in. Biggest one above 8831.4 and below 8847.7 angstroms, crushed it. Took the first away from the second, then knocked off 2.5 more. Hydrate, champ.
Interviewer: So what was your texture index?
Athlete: -3.7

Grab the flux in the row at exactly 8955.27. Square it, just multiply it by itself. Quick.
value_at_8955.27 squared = 158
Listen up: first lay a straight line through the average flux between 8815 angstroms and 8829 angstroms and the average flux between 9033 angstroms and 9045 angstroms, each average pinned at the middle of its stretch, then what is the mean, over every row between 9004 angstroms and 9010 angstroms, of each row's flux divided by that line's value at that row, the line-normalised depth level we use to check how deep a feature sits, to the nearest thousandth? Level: 0.915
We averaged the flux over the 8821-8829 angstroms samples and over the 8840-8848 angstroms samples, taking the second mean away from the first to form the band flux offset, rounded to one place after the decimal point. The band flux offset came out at -0.2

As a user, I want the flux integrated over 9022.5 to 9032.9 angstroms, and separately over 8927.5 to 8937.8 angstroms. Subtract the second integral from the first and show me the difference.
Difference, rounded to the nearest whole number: -2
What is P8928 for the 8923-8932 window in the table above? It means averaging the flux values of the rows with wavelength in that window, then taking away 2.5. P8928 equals 9.48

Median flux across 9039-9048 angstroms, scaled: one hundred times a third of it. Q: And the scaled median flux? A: 397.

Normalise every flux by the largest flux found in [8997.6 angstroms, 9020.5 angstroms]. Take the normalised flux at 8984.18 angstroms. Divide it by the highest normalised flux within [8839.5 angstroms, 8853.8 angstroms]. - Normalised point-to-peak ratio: 0.94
